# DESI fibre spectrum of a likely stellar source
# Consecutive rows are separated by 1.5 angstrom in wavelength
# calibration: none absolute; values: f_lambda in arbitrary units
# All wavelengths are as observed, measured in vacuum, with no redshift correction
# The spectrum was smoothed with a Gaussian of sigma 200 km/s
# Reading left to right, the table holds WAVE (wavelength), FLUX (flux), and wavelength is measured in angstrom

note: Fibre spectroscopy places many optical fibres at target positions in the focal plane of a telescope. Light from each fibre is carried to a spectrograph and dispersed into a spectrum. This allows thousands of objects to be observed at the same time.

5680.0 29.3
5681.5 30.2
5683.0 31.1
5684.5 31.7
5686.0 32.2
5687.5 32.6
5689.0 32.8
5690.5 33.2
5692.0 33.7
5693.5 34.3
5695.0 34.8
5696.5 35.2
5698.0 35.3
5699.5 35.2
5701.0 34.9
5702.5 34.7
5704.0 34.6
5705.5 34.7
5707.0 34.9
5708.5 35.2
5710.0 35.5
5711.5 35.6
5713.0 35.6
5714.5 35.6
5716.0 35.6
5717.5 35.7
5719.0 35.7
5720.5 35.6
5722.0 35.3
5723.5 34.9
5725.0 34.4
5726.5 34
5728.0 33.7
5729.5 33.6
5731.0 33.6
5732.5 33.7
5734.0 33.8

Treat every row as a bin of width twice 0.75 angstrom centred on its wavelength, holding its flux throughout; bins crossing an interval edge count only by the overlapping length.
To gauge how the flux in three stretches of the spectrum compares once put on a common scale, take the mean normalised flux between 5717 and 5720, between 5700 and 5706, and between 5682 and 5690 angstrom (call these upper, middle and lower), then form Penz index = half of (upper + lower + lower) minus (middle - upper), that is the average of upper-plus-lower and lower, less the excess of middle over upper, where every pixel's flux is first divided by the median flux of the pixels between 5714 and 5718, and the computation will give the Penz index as 1.43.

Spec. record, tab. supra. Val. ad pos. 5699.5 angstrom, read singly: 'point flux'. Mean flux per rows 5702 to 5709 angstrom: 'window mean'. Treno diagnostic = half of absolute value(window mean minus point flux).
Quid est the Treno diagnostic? 0.19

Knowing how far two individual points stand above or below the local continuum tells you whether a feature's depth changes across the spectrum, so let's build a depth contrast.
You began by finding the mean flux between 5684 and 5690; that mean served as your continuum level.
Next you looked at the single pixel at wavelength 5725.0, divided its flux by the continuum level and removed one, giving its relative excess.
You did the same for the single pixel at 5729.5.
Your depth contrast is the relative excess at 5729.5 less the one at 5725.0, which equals -0.02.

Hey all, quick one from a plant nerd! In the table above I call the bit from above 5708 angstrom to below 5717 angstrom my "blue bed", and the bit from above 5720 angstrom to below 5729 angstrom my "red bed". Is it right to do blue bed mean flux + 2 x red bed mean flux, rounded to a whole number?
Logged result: 105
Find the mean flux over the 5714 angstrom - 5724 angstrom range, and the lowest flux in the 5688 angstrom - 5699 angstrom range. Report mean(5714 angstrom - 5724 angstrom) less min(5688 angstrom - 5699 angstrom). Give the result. 2.7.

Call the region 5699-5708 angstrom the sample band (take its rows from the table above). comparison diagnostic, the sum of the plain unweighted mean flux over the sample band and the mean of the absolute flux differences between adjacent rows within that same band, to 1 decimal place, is 35.0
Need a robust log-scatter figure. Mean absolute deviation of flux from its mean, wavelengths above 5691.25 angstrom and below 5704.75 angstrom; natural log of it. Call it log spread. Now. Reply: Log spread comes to -1.0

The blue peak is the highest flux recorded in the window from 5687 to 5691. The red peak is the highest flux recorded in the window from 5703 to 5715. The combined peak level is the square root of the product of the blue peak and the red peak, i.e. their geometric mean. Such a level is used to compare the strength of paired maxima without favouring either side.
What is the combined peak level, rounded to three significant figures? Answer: 34.4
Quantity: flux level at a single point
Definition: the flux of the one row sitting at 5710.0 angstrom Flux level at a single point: 35.5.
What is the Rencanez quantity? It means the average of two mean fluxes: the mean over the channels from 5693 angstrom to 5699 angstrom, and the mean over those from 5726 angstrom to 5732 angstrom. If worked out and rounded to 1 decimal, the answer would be 34.3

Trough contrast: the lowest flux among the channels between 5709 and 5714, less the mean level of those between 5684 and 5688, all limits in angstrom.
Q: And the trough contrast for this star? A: 3.3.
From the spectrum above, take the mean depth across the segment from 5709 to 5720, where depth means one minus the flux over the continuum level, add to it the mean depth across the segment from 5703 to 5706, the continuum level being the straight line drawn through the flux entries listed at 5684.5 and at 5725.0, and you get -0.105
